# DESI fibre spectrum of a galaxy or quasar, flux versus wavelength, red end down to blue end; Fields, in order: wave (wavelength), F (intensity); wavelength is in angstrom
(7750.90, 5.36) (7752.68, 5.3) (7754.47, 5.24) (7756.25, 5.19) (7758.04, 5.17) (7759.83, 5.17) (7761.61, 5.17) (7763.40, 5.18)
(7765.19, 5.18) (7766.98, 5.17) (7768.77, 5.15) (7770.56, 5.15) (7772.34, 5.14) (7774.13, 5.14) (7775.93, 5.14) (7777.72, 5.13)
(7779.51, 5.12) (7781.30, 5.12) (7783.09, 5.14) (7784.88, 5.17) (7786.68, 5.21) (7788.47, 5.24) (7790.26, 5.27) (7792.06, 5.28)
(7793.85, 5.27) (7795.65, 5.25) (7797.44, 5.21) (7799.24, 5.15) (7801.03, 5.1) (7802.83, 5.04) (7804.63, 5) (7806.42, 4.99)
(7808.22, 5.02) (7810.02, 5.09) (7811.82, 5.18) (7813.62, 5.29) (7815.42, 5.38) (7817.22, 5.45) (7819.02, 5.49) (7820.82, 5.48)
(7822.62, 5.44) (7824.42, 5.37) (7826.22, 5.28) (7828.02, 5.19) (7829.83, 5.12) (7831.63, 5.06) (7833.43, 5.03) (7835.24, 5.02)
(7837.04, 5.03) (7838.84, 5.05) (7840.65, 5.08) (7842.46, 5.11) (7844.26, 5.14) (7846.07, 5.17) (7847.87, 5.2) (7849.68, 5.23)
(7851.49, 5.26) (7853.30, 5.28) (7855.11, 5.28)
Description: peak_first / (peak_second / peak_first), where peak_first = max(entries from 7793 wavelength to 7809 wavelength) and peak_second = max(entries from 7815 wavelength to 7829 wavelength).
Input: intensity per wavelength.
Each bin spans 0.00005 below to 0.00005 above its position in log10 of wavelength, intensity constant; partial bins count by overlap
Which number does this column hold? 5.06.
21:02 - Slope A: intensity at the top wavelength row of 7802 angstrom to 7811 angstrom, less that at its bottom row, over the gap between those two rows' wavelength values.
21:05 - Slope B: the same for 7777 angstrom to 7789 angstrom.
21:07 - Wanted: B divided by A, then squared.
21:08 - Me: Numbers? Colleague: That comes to 2.2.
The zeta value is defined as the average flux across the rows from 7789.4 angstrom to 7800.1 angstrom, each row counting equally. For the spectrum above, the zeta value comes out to 5.24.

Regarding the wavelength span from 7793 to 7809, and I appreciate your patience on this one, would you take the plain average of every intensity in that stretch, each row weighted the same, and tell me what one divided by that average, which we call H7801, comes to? 0.1955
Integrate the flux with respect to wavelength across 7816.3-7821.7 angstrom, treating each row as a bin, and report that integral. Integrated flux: 29.6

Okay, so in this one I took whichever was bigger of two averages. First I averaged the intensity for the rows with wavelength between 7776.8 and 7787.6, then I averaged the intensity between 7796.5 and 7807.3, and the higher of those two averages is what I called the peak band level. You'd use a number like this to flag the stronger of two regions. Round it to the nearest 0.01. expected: 5.15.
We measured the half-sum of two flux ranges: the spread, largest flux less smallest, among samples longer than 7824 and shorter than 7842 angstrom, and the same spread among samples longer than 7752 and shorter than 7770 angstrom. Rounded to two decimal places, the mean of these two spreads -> 0.25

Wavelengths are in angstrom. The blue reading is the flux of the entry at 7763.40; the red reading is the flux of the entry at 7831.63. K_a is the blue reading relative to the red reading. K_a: 1.02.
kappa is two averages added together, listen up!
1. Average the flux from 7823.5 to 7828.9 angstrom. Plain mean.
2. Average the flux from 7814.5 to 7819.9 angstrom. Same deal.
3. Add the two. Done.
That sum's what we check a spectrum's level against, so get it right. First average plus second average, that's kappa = 10.7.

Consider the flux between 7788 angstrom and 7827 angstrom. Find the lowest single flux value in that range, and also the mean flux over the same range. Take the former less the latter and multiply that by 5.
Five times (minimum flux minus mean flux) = -1.2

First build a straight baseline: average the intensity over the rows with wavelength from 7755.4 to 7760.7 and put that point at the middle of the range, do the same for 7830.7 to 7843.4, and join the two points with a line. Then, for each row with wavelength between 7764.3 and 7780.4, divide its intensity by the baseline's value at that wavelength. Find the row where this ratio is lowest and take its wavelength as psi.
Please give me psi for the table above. 7779.51 angstrom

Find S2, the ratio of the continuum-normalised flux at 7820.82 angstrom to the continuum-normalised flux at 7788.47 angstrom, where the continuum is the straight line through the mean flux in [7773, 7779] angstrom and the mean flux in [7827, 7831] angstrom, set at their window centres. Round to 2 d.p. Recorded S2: 1.04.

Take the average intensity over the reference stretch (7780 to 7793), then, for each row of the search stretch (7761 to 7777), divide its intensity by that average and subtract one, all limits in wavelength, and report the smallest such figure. -0.012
